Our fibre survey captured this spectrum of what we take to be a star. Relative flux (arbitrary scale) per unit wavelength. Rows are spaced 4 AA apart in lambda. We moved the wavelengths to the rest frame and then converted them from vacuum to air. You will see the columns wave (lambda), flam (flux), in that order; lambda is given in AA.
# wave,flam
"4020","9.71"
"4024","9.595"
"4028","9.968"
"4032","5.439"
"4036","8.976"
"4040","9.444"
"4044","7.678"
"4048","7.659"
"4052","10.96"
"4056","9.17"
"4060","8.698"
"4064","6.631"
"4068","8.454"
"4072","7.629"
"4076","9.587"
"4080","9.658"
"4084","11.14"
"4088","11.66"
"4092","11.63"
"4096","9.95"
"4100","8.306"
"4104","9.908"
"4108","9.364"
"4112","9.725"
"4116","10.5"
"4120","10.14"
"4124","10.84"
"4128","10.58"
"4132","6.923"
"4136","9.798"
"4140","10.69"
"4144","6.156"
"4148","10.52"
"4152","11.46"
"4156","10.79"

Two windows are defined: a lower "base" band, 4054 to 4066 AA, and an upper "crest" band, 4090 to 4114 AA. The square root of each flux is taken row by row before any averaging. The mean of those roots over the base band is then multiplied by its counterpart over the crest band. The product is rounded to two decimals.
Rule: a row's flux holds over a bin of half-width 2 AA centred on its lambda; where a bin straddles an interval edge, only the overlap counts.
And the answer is 8.92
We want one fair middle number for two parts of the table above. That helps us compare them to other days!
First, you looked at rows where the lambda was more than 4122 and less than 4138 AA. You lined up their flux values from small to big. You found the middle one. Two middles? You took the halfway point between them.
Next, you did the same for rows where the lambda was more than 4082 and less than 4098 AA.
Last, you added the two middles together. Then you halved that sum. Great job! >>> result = 10.8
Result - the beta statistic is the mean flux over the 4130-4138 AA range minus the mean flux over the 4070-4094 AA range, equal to -1.9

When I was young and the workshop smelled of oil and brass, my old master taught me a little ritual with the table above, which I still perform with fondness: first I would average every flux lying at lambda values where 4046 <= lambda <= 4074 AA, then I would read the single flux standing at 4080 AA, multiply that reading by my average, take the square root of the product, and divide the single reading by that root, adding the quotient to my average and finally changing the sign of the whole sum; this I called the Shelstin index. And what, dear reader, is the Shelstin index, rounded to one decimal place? -9.5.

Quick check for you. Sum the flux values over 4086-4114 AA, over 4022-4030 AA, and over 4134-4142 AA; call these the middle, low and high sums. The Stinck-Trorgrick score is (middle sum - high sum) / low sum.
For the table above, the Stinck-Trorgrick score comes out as 2.6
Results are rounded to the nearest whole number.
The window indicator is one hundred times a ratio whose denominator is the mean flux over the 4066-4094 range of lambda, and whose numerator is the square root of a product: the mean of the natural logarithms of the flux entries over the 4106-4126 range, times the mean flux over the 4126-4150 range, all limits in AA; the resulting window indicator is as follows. 46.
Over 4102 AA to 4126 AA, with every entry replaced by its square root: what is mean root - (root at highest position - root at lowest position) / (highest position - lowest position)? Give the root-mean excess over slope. 3.17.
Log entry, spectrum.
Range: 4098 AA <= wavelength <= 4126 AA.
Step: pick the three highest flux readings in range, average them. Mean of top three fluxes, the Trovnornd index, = 10.5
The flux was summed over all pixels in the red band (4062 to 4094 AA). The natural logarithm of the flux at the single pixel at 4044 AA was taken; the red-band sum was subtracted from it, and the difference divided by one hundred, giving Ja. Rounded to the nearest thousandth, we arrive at -0.744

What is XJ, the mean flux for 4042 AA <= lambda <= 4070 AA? 8.5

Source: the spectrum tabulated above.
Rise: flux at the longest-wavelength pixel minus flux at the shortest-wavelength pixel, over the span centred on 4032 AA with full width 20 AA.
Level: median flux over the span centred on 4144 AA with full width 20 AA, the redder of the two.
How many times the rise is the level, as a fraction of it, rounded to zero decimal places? -70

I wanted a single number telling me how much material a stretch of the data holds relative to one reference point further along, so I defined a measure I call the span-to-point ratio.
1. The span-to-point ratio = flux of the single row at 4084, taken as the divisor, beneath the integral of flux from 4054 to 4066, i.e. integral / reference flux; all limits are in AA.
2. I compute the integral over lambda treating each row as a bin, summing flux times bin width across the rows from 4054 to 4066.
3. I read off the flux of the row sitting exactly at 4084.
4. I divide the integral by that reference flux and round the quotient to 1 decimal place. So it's 8.8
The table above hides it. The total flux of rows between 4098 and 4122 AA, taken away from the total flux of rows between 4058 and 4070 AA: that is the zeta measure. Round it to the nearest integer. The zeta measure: -34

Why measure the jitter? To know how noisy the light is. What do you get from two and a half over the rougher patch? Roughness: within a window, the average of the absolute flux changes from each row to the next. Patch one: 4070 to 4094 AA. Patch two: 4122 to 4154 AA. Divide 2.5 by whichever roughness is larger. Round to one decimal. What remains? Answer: 1.0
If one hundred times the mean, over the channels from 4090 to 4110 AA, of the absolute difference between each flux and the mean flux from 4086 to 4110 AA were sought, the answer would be 90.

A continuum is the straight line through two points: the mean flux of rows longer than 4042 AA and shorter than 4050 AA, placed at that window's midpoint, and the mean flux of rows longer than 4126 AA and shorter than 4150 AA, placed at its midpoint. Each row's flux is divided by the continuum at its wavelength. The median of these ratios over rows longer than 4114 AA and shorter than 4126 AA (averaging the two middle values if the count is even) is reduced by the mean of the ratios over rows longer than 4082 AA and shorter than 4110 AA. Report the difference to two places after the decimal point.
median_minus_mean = -0.02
